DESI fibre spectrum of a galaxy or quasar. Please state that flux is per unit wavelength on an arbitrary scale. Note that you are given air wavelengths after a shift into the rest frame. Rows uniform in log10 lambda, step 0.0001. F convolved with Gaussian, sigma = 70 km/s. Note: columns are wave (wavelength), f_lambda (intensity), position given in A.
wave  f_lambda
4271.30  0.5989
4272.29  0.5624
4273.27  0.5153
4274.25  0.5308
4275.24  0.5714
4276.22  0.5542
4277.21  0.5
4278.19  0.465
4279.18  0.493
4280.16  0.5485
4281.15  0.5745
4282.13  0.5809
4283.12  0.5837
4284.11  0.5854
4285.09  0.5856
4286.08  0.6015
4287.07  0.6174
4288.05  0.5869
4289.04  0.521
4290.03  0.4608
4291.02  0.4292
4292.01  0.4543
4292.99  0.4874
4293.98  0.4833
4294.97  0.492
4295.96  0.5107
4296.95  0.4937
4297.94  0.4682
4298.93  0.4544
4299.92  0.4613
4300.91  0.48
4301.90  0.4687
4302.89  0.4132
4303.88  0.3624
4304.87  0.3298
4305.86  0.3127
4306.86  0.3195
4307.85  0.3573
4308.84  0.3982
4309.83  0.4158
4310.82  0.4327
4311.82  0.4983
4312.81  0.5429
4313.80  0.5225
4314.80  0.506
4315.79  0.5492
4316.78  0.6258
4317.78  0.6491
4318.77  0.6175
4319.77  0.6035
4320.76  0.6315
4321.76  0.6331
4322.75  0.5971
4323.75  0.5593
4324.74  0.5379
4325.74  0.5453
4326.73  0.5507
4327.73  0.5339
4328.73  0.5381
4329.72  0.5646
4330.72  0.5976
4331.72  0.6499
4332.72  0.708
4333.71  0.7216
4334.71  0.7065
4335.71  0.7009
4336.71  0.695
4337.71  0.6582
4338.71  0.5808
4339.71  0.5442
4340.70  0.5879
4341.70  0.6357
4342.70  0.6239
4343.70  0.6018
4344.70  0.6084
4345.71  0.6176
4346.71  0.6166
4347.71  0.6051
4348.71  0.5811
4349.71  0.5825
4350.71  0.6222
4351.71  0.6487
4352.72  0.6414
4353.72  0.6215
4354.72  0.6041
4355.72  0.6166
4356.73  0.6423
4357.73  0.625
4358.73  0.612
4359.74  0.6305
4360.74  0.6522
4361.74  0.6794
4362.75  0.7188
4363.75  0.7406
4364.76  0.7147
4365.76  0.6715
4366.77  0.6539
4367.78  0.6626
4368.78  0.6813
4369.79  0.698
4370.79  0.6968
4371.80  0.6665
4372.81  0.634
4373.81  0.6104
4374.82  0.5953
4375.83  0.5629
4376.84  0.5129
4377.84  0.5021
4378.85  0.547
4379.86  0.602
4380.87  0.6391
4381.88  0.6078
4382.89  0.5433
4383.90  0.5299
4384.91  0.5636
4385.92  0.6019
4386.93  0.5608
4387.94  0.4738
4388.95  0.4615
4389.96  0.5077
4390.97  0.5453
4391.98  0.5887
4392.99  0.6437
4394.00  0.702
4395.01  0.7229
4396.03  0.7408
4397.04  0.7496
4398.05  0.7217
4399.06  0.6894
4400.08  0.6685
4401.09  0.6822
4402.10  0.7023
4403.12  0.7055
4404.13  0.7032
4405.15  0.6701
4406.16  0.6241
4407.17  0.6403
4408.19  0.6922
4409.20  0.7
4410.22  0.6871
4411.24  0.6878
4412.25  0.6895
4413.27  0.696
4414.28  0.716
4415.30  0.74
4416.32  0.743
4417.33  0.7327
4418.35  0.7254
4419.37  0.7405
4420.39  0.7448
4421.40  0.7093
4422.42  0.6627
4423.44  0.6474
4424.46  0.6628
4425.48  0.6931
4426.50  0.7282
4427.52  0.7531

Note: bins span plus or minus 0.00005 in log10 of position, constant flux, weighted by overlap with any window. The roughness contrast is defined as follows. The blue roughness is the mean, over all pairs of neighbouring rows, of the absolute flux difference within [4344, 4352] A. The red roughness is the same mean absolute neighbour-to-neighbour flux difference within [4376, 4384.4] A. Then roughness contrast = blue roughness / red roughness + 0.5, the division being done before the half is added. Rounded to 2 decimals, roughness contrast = 0.94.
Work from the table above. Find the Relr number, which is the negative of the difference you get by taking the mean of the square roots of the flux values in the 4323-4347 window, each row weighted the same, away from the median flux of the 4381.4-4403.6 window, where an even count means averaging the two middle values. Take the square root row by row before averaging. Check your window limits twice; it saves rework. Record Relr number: 0.16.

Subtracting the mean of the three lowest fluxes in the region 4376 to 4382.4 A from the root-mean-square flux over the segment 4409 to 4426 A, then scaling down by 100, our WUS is 0.0018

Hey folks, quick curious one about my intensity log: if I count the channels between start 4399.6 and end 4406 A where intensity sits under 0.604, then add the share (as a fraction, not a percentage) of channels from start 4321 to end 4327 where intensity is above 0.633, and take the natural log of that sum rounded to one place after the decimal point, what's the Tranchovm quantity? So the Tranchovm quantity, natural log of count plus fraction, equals -1.8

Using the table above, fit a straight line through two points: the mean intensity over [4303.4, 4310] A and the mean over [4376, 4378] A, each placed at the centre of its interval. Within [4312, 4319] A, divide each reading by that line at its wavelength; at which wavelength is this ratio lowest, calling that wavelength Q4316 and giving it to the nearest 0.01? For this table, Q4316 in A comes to 4314.80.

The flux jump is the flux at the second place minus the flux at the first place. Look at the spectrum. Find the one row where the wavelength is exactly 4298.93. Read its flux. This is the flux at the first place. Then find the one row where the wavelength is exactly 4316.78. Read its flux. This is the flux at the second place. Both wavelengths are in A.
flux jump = 0.17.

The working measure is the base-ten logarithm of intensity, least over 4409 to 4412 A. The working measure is -0.16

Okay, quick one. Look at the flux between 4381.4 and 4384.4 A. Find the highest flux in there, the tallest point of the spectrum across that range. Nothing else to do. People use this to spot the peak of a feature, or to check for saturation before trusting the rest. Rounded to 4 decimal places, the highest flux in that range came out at 0.6078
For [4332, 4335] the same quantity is 0.7216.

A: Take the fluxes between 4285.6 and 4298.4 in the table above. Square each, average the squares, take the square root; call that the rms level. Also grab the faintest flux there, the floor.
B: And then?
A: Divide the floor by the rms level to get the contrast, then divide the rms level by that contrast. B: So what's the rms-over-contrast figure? 0.609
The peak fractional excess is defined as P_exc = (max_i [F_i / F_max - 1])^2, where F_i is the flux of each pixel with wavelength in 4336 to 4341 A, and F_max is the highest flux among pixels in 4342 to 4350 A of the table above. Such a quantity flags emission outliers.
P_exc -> 0.013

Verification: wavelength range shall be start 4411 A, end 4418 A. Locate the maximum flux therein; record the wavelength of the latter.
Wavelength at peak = 4416.32 A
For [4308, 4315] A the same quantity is 4312.81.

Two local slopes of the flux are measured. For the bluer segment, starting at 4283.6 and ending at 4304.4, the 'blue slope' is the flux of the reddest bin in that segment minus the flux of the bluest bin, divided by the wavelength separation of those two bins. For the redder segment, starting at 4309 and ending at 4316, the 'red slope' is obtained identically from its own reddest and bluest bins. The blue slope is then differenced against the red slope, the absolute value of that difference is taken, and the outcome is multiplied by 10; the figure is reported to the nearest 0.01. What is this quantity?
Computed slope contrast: 0.34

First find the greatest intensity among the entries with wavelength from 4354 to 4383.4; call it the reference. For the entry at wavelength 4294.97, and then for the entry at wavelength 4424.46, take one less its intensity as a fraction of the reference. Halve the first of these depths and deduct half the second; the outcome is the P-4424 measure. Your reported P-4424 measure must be 0.12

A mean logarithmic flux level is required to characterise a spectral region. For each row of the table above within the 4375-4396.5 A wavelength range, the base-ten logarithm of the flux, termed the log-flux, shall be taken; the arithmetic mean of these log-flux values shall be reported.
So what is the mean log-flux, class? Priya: -0.241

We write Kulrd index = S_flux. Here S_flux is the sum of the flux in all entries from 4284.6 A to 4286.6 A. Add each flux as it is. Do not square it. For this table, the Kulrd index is 1.19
